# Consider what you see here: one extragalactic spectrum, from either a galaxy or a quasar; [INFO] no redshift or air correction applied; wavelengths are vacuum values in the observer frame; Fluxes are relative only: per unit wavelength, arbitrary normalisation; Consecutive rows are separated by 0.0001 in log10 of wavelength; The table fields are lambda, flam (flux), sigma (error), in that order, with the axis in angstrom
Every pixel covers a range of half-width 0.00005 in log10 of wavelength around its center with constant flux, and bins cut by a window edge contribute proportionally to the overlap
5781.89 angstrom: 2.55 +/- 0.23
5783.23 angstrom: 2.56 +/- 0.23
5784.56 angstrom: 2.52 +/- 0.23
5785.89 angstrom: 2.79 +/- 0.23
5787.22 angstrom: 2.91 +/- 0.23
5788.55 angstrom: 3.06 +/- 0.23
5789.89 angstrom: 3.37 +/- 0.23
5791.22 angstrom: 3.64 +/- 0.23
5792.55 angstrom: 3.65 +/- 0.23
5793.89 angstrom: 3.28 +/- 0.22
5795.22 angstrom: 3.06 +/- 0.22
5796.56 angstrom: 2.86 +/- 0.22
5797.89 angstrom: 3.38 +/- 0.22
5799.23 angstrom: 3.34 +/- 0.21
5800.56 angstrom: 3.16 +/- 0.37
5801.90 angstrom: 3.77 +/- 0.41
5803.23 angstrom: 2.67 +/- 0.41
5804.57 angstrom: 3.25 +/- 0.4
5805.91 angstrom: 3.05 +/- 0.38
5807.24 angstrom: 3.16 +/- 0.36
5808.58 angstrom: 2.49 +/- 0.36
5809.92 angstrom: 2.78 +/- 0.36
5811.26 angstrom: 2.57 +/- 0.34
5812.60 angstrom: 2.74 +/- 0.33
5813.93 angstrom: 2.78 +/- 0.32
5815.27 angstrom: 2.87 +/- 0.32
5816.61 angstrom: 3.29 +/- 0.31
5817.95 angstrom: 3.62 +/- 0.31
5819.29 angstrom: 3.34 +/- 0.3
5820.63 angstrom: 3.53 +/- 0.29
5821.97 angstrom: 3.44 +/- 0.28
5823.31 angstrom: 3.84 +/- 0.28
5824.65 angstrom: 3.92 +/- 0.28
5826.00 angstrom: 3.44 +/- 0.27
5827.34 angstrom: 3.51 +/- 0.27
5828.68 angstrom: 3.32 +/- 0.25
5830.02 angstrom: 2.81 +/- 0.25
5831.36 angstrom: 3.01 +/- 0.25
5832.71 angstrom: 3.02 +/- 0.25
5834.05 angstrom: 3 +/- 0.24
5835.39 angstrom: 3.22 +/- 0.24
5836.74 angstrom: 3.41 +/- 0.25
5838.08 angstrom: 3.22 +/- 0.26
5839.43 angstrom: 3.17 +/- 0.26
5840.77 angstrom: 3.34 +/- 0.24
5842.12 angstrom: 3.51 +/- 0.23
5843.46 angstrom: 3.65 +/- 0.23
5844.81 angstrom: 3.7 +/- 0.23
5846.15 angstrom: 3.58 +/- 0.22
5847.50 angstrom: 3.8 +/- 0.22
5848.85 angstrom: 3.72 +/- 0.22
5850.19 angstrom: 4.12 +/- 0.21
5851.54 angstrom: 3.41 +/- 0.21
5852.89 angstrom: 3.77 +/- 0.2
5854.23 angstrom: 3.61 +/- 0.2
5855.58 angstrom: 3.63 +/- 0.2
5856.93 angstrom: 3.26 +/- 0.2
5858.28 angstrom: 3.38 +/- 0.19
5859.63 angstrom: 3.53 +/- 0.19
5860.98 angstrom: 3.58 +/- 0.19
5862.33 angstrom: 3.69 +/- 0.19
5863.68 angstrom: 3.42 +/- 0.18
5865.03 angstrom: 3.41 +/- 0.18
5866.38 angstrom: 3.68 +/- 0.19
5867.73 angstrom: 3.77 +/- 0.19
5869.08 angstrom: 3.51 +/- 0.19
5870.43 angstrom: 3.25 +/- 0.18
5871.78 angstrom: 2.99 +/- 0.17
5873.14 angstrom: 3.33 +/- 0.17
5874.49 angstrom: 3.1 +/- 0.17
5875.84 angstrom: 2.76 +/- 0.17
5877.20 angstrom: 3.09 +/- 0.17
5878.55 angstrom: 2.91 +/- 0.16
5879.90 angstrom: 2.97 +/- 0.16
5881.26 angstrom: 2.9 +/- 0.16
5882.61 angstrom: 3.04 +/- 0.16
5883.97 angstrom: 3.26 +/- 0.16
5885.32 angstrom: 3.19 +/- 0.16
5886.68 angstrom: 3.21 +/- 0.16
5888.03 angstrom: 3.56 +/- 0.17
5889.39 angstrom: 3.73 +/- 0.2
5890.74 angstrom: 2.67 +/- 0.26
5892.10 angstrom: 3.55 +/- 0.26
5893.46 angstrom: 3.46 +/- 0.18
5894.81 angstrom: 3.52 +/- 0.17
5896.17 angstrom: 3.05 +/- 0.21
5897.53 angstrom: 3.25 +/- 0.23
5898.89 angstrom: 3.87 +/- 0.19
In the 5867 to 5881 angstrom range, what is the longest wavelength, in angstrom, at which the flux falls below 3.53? 5879.90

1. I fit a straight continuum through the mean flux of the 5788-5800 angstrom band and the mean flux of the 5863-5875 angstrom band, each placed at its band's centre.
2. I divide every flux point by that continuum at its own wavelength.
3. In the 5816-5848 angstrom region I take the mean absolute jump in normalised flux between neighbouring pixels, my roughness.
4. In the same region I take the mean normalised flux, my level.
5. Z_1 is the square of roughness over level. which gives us 0.0031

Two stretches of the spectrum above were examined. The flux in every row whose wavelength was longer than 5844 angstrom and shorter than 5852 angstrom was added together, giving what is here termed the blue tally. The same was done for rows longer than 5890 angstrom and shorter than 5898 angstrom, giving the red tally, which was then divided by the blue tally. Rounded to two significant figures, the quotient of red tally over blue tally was 0.87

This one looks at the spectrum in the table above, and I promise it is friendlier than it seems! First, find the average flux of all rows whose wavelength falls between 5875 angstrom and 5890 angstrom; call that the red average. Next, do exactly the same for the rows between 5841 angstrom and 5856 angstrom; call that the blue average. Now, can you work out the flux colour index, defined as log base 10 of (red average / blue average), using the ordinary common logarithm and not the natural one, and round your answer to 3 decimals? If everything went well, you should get -0.068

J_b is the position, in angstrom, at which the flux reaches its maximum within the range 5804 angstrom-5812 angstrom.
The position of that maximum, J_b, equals 5804.57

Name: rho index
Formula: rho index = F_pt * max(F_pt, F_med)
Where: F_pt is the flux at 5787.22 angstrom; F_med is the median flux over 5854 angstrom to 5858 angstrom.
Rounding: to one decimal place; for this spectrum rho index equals 10.5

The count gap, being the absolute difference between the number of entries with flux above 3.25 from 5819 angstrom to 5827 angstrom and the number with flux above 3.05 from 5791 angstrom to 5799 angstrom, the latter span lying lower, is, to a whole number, 1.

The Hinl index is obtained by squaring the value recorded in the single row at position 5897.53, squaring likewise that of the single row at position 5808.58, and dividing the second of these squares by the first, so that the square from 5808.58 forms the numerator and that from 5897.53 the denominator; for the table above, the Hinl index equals 0.59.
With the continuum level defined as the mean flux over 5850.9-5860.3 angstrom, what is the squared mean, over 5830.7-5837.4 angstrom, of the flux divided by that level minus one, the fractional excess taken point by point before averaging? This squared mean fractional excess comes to 0.012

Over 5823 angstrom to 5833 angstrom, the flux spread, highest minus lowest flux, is 1.11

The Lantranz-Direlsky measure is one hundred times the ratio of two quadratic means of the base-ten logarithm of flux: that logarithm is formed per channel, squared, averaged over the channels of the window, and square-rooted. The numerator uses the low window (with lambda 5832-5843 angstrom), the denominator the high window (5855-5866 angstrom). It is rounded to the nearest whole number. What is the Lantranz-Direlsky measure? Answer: 94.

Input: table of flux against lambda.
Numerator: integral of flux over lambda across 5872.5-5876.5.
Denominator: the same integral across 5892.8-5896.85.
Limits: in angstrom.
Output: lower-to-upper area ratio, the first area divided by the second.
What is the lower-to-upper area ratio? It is 0.91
